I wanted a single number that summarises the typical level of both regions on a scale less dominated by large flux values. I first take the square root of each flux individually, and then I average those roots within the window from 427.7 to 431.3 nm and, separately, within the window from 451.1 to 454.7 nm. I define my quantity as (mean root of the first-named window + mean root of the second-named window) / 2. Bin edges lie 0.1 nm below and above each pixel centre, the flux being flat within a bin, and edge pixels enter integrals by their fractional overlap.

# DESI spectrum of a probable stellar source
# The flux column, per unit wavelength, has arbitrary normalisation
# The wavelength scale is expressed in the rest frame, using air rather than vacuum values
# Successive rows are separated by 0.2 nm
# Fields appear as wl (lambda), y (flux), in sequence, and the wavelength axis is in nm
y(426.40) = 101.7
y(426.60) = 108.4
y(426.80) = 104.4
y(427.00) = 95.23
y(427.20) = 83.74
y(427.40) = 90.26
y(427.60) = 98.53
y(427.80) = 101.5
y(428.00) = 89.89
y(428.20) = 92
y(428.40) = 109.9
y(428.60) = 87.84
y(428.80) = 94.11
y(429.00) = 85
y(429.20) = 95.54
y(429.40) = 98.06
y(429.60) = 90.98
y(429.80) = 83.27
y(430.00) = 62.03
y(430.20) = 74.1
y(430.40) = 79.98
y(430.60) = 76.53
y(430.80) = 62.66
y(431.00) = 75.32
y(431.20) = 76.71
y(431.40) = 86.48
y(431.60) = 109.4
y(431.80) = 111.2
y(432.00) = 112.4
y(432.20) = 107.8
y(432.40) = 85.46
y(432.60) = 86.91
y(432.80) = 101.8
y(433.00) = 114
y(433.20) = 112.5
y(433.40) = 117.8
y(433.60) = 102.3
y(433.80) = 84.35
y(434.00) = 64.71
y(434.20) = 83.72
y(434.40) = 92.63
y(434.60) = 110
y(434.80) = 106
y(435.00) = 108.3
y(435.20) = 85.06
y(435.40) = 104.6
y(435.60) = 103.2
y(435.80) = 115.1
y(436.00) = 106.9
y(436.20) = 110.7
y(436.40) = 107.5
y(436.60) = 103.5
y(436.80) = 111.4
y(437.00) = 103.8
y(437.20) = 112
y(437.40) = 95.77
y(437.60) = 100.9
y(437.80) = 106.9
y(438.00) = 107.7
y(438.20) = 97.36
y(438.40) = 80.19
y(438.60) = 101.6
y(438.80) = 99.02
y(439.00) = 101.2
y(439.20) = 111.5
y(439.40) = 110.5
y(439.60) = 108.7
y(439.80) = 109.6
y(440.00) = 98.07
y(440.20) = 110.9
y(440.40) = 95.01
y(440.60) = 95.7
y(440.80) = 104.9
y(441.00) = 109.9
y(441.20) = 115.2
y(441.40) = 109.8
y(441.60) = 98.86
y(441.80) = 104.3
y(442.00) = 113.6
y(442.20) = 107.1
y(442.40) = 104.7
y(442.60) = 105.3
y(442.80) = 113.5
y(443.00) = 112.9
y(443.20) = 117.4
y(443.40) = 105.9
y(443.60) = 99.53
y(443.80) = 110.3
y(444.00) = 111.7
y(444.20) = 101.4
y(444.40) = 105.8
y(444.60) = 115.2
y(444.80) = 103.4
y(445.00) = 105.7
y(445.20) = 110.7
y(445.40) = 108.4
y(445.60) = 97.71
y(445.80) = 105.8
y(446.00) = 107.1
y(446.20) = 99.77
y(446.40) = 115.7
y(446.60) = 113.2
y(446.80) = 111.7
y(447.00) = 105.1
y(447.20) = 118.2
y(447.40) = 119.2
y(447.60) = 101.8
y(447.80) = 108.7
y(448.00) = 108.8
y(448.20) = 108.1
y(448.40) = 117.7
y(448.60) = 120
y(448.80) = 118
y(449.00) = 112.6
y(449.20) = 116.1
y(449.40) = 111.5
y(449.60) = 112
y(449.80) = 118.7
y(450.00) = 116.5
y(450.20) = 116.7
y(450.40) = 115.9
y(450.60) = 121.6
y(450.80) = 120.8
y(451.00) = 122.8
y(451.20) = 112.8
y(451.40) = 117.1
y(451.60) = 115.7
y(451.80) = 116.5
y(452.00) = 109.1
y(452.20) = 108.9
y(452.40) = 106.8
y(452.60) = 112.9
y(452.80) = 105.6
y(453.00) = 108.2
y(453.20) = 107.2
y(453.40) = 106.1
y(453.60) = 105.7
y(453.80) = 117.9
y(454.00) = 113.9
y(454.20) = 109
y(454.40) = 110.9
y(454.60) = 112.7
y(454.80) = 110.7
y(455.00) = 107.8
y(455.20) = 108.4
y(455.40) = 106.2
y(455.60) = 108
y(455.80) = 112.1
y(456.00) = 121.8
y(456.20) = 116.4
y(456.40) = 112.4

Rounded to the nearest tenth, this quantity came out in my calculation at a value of 9.9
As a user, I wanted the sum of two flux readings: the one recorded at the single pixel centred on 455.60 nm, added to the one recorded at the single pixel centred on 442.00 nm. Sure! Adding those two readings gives 222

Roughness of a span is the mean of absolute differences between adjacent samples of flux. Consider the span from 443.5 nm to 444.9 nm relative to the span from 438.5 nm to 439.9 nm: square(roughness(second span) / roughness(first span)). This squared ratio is 6.6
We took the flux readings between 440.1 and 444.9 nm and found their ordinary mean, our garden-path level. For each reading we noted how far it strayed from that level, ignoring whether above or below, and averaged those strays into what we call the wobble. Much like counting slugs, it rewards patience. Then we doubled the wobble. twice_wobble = 10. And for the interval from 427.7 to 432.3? 24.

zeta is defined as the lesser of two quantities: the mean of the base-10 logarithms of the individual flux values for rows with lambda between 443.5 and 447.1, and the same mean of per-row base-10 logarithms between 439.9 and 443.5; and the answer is 2.03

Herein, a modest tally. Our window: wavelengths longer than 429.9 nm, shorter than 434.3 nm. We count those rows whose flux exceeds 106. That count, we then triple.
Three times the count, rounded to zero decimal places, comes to 21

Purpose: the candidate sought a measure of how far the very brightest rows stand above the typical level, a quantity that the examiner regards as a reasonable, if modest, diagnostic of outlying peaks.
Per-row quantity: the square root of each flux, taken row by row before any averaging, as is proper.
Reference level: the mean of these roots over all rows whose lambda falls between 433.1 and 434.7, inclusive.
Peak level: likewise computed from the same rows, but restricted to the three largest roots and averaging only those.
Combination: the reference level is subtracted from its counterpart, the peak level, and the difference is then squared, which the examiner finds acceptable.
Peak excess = 0.794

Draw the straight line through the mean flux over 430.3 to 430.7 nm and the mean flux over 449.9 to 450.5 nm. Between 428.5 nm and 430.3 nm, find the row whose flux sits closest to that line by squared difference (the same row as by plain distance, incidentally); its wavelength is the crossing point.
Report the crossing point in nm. 430.20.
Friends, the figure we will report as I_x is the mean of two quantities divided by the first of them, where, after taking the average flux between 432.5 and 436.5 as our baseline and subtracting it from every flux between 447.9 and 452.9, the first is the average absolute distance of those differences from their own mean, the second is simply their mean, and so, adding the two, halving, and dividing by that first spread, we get 2.2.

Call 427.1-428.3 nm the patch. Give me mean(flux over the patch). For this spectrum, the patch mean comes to 93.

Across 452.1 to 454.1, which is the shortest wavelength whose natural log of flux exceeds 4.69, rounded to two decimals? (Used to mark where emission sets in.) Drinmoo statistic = 452.20 nm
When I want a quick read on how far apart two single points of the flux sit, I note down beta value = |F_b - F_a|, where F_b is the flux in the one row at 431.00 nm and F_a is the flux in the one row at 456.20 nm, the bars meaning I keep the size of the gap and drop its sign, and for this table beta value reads 41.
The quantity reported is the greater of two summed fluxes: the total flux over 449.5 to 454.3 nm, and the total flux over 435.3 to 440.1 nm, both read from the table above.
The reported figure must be 2718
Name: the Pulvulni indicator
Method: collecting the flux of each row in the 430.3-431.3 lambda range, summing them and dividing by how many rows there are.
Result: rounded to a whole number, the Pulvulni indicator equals 74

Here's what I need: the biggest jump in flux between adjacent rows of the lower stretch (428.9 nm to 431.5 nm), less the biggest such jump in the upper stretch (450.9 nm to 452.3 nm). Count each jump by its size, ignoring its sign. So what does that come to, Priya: 11.2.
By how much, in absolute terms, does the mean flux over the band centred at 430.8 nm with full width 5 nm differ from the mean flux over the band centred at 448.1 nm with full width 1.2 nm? 20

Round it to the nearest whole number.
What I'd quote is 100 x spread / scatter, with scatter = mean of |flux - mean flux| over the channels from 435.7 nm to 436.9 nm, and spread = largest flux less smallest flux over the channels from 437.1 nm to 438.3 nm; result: 505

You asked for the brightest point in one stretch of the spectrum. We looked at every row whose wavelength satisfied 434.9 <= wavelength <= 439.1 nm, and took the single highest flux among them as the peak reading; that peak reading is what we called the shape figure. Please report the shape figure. 115.1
